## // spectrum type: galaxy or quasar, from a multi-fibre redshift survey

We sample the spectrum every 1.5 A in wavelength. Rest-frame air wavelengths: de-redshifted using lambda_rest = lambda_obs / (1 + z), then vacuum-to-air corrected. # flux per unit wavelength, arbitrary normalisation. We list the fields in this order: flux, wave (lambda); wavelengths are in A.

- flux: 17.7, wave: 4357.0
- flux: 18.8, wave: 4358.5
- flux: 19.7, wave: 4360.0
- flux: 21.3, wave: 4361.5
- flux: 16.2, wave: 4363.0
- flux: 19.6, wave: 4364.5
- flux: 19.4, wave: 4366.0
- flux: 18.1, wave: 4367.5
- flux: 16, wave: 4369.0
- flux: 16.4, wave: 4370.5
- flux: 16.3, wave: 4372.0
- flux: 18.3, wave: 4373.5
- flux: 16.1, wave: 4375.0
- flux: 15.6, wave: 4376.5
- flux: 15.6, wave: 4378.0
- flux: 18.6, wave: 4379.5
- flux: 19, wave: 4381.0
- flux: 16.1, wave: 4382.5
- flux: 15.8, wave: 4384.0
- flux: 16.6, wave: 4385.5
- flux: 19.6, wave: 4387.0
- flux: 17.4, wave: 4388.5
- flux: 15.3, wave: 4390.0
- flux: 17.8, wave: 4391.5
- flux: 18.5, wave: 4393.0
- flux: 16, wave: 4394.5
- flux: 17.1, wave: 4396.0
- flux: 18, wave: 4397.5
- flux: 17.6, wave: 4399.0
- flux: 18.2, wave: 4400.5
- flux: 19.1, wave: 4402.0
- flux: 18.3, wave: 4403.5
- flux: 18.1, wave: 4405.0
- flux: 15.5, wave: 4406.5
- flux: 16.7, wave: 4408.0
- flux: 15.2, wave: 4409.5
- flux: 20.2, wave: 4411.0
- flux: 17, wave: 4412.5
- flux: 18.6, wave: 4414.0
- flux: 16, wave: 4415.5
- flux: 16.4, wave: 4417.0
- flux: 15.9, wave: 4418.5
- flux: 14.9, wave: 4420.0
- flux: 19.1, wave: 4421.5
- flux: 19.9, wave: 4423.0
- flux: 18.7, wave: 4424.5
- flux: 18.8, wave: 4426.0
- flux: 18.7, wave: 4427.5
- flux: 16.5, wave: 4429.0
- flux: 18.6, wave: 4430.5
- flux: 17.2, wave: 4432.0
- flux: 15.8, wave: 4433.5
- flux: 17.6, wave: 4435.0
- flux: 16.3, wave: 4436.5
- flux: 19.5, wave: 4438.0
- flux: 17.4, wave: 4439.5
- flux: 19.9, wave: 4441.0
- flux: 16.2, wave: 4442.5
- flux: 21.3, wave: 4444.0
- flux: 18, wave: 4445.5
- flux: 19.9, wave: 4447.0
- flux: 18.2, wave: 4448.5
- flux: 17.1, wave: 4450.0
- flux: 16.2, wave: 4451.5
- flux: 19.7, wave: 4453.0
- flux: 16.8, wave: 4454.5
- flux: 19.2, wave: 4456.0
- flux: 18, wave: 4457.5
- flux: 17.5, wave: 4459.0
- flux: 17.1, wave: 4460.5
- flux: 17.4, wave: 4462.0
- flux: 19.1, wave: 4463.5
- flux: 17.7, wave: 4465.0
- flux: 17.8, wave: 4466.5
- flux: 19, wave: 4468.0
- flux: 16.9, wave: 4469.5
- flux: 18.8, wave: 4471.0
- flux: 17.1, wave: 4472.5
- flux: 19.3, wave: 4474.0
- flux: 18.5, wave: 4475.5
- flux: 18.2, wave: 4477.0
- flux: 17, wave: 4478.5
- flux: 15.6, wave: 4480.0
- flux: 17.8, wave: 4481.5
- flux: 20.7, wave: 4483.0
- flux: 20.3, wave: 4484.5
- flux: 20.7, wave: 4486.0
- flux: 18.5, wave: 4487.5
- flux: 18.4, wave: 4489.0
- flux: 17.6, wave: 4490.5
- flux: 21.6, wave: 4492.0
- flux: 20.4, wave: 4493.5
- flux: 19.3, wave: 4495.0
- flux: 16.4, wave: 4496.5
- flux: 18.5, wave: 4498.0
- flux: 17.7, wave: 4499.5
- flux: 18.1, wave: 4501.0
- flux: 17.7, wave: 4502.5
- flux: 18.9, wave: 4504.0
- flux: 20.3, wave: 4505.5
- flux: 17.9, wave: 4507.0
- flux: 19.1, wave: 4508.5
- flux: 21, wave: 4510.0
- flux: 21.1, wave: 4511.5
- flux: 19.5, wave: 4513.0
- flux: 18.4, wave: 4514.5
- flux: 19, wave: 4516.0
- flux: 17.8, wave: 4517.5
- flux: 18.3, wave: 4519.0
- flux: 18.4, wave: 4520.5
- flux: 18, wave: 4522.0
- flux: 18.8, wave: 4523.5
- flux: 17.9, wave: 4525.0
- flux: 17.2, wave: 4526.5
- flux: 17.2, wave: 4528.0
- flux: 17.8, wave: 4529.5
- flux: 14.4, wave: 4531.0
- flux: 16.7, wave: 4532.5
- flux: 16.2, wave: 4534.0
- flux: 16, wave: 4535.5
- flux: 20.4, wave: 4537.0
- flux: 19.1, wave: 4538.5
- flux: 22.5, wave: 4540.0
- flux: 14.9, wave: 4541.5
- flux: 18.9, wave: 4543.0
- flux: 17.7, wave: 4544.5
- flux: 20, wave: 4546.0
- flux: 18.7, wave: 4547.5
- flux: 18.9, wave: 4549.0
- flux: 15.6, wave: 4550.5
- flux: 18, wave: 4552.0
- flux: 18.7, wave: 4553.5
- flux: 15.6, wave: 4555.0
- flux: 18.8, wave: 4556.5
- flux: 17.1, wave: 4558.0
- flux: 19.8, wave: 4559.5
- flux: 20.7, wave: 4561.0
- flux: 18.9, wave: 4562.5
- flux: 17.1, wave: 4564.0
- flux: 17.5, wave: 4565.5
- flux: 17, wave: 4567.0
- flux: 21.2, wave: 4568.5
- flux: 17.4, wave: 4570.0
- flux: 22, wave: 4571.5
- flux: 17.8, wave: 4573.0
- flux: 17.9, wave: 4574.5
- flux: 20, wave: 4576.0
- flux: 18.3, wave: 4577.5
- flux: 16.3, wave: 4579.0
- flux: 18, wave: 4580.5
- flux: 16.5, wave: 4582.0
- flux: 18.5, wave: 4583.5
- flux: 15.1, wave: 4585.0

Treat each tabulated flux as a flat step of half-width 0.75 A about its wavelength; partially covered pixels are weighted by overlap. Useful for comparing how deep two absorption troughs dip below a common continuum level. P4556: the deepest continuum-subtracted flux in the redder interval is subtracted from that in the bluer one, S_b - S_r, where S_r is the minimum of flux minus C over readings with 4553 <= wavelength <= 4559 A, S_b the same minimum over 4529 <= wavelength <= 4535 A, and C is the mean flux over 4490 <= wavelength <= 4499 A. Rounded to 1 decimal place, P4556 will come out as -1.2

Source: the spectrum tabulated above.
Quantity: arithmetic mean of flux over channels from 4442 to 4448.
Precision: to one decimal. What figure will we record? 18.9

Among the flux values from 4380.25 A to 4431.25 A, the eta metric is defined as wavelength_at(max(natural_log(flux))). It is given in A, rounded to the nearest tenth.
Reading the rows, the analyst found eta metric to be 4411.0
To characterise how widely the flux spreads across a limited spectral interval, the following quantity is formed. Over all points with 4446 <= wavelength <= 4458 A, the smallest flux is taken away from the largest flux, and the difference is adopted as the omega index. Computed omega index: 3.7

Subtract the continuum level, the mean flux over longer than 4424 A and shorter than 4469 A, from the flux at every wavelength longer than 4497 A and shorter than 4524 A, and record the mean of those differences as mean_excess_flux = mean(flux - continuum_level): 0.8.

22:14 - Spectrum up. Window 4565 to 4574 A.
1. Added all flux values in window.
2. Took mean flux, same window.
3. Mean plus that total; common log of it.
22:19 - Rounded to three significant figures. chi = 2.12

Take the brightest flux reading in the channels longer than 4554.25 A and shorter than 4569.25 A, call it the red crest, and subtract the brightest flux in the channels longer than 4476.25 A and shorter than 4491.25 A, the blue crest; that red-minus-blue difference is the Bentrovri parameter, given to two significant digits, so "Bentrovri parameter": 0.50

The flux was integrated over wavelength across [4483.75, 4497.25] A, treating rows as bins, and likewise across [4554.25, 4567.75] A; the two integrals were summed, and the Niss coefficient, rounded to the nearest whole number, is 504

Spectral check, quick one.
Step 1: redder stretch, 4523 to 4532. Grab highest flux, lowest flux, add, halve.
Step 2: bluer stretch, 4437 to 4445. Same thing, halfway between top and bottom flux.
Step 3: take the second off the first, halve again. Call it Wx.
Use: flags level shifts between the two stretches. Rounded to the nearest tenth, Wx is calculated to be -1.1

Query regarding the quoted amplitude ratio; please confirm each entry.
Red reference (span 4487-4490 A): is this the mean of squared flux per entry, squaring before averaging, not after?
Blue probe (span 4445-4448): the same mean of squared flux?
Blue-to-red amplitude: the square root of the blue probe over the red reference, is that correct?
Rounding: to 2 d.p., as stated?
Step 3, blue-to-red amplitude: 1.03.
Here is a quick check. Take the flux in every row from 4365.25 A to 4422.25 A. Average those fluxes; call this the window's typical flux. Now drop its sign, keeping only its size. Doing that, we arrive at 17.2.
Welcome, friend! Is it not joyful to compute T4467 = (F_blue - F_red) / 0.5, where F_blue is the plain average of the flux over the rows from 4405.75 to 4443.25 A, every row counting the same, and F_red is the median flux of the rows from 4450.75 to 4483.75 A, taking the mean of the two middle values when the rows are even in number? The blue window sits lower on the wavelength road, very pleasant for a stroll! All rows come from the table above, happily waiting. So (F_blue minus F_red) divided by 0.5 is -0.7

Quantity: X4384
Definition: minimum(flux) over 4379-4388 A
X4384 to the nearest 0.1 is 15.8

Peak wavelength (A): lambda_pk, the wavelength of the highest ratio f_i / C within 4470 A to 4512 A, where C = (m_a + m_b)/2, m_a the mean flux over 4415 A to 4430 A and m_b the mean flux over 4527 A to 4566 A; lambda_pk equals 4492.0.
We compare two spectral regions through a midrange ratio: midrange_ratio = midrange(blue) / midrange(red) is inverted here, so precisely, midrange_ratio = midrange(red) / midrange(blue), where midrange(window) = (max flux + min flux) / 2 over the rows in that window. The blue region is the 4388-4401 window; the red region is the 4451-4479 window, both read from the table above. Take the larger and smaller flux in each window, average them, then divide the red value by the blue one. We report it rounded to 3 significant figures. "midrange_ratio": 1.06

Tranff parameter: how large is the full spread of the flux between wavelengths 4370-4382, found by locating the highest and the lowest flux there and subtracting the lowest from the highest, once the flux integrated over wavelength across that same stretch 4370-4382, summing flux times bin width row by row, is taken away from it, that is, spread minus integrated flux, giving -200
